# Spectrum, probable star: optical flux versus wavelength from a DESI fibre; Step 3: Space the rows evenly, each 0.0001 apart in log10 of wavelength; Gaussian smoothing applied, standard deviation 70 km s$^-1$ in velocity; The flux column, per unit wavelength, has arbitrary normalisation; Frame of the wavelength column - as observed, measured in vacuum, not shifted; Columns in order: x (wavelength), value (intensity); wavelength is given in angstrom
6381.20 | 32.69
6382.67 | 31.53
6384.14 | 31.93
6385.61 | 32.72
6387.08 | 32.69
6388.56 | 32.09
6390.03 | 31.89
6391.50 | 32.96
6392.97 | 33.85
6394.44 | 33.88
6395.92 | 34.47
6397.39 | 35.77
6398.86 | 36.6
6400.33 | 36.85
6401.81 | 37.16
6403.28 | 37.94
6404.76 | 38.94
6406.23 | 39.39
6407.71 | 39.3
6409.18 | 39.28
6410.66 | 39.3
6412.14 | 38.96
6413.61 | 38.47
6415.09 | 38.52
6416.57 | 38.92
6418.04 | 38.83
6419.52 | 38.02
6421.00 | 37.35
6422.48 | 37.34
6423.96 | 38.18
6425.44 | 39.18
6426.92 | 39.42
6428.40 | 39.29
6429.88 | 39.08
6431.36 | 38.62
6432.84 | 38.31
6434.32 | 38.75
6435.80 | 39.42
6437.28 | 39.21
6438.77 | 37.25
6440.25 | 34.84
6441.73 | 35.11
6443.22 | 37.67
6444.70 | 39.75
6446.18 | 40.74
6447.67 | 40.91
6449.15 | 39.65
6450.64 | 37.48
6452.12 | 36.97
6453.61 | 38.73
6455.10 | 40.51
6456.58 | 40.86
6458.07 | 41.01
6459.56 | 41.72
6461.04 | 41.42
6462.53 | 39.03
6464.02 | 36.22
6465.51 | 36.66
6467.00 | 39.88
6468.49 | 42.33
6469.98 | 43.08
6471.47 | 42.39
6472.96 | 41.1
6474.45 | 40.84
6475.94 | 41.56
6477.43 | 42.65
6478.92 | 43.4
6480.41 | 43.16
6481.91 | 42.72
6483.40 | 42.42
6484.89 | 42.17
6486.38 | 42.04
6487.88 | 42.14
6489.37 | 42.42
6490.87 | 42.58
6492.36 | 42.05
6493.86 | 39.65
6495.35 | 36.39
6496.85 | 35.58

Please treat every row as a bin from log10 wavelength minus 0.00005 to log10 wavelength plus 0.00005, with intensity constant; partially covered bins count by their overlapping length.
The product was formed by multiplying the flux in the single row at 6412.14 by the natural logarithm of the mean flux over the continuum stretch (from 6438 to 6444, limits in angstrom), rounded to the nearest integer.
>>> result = 140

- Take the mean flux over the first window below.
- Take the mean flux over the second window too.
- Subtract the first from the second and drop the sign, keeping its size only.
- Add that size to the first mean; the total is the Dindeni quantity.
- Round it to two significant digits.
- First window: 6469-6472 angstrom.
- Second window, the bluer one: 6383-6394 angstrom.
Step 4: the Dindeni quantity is 53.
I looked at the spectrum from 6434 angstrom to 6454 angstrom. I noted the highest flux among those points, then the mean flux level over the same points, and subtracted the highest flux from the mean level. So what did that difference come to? -2.6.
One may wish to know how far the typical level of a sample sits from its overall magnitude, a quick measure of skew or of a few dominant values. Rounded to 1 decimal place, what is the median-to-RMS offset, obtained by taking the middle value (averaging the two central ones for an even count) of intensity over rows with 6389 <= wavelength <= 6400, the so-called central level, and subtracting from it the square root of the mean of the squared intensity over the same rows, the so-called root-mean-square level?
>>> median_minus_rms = -0.4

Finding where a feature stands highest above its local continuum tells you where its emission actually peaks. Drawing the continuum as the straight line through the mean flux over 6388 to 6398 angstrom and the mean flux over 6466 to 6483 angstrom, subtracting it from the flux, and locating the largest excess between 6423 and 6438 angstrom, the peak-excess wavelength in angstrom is 6426.92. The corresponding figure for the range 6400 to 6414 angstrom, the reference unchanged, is 6406.23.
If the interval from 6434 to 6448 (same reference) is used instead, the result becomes 6447.67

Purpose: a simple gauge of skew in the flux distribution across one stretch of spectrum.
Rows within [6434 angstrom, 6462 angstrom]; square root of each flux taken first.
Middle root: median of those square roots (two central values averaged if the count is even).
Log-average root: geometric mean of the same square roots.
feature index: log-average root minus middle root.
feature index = -0.033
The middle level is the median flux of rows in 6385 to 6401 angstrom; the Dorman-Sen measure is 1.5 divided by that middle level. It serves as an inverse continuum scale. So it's 0.0443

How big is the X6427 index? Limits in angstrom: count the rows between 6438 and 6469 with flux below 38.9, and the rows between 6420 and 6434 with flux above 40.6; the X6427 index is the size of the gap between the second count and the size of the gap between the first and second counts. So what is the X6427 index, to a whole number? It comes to 9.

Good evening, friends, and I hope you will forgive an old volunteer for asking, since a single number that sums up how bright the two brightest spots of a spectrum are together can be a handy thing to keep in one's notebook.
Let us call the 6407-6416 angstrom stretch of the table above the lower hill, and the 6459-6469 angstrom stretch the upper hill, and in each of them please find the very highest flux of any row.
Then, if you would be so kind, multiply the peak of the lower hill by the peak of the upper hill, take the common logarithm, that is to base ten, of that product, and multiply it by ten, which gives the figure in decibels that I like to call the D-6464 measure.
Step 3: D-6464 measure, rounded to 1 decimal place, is 32.2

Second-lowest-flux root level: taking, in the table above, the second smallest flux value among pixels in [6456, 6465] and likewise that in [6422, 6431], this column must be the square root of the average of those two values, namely 6.21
